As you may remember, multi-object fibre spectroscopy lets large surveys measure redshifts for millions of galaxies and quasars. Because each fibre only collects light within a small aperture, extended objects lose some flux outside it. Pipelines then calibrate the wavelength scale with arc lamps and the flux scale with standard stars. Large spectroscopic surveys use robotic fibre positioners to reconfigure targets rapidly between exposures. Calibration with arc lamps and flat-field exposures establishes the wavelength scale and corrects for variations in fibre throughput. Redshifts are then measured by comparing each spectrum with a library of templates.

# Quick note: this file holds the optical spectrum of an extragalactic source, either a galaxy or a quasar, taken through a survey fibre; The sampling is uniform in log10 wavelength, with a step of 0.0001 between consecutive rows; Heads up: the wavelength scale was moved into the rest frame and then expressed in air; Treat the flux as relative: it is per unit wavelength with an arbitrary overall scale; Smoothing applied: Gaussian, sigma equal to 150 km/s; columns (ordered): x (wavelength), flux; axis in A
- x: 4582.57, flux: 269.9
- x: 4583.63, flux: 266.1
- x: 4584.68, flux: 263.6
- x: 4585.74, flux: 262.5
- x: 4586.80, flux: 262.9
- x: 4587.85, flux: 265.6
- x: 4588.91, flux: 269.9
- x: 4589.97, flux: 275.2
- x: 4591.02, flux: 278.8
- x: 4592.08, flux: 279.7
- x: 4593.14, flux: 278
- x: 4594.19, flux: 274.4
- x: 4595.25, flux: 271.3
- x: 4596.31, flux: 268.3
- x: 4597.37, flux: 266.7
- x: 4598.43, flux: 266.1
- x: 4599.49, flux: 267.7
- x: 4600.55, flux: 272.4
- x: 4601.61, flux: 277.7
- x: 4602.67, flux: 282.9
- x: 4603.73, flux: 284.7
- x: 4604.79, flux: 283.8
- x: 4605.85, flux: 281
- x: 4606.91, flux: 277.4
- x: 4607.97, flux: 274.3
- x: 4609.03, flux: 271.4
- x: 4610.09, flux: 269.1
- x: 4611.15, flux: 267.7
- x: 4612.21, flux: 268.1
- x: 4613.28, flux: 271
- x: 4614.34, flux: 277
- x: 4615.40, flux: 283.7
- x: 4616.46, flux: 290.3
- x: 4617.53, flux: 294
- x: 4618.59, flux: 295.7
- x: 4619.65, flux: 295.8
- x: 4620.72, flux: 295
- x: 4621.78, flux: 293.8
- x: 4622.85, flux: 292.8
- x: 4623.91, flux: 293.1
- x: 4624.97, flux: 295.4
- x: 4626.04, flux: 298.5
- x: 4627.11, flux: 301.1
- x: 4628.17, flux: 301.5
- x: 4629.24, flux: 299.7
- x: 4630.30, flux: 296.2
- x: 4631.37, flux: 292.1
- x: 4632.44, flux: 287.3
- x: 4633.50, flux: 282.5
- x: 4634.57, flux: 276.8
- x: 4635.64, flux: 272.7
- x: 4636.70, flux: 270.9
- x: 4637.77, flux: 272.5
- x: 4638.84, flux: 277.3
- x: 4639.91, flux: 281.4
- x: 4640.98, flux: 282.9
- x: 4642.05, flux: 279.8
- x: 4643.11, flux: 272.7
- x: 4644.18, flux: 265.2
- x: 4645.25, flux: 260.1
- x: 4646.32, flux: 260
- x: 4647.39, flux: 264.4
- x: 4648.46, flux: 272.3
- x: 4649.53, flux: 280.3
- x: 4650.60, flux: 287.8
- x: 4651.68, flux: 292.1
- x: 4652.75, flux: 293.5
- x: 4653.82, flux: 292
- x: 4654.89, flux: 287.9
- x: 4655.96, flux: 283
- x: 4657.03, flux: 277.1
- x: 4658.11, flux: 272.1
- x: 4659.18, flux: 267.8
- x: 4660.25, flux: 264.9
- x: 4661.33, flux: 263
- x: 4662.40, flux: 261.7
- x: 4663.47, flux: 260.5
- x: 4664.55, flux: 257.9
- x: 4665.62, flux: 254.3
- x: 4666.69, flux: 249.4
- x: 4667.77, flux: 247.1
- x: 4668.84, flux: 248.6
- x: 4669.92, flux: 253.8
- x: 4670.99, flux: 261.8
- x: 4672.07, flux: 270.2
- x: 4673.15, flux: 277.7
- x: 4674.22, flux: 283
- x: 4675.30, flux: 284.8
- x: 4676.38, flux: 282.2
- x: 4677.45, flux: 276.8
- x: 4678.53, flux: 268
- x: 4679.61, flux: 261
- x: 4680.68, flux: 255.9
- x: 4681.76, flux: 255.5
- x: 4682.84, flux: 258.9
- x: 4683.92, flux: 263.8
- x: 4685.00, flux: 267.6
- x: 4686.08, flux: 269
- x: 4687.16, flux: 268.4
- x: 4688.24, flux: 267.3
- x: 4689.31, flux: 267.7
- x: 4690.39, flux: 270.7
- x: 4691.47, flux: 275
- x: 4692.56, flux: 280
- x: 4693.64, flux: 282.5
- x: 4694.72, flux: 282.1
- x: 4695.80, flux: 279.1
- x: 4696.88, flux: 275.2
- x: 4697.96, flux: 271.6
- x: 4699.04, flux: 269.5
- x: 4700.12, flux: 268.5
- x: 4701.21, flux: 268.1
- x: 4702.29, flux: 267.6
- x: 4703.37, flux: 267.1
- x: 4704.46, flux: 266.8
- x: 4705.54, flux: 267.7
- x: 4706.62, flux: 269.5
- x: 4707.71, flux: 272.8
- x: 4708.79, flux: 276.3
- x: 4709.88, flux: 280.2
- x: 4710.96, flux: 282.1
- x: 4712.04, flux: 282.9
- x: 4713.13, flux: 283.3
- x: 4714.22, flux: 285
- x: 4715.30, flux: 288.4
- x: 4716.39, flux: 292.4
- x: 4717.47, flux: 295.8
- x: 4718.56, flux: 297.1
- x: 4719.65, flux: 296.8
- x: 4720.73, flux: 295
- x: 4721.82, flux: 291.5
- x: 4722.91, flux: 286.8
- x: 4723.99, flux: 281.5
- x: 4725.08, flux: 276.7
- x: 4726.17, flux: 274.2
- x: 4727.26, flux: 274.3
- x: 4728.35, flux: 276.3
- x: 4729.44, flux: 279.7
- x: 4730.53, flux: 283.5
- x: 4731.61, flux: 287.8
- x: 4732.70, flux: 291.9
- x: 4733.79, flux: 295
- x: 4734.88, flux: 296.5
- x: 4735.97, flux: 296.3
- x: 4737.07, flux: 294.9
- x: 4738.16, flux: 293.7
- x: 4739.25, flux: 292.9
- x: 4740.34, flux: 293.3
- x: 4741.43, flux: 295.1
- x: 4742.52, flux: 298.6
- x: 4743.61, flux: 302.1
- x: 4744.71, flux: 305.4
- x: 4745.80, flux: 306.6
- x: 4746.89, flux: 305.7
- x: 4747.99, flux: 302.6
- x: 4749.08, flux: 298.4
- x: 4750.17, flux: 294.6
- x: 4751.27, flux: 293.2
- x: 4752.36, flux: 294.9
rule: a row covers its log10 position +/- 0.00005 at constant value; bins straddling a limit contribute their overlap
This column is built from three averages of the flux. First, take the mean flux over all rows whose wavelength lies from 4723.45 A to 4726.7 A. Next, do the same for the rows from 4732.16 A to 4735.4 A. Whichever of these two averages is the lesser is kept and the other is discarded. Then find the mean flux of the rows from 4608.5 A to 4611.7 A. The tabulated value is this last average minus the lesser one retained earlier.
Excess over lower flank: -8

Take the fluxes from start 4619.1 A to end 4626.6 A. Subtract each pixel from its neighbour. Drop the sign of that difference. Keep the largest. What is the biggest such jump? 3.1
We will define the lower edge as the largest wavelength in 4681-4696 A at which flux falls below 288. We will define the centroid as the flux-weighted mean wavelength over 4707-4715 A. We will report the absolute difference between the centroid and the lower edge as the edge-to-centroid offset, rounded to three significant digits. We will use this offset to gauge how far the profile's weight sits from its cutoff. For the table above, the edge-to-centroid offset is 15.2 A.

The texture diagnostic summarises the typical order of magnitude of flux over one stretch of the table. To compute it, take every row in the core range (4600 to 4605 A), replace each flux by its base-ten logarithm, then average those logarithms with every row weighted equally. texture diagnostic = 2.45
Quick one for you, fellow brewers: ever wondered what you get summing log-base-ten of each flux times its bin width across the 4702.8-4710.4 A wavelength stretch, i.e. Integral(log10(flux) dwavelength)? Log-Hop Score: 18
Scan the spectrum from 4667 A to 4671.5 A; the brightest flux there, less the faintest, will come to 15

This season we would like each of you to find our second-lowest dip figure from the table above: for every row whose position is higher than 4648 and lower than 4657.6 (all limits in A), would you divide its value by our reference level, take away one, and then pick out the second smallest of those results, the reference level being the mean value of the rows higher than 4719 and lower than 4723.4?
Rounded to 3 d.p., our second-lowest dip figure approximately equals -0.053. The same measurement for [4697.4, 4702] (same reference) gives -0.082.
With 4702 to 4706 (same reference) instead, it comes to -0.087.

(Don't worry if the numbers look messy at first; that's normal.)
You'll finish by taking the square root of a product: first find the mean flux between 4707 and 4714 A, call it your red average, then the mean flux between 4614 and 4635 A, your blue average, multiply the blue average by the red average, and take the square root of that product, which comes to 285.8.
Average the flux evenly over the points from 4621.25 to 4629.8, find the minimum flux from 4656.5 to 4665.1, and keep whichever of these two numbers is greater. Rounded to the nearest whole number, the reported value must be 297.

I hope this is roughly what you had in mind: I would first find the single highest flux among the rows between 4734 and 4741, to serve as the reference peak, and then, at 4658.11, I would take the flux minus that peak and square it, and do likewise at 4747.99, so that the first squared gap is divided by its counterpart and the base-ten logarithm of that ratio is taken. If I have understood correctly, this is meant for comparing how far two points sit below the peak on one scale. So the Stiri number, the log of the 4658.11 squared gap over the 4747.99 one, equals 1.2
